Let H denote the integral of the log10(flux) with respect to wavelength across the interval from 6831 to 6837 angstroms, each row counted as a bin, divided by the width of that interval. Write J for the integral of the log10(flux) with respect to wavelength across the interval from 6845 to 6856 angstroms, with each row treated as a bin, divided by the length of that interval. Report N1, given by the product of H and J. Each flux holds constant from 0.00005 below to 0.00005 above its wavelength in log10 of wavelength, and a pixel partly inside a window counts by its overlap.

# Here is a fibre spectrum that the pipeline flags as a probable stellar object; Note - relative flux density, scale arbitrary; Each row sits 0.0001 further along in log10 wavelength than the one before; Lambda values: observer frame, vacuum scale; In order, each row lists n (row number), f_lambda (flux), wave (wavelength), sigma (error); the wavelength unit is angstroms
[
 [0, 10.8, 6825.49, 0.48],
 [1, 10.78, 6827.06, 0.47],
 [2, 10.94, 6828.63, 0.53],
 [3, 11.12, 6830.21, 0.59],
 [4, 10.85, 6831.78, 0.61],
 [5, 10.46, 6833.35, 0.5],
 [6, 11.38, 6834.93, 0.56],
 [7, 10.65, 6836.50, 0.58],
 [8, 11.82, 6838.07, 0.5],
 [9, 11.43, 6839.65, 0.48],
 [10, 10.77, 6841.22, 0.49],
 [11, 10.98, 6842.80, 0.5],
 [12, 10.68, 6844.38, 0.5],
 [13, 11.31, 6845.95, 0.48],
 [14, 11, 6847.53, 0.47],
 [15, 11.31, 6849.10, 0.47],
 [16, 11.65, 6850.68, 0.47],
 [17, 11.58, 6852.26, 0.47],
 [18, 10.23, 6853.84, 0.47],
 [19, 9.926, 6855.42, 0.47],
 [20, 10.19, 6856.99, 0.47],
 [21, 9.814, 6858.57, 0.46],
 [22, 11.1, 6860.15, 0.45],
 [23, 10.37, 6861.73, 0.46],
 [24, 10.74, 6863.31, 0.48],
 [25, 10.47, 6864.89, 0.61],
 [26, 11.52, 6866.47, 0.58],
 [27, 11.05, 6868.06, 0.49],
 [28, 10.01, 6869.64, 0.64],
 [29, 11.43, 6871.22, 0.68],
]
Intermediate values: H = 1.04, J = 1.04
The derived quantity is 1.08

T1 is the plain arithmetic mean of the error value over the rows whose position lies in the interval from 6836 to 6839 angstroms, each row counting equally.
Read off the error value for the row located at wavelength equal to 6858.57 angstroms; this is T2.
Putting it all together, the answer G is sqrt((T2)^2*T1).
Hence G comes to 0.34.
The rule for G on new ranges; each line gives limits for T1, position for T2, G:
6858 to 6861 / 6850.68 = 0.32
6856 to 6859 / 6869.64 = 0.44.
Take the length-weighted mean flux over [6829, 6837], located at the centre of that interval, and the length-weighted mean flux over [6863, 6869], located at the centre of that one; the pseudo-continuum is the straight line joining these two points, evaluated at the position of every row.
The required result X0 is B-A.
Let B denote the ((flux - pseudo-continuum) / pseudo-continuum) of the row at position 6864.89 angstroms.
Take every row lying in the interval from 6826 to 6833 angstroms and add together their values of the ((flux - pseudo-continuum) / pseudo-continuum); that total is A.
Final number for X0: -0.05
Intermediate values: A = 0.01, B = -0.042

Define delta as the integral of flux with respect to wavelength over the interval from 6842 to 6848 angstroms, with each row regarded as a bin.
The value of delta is 66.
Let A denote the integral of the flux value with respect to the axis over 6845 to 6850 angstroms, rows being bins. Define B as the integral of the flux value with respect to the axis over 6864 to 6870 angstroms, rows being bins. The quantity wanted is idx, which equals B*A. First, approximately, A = 56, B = 65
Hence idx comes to 3635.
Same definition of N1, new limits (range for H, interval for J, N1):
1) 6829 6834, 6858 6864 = 1.06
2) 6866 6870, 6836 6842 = 1.09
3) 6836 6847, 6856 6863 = 1.06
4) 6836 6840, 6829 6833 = 1.09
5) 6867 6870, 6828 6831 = 1.07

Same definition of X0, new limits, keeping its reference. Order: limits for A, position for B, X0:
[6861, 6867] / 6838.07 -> 0.14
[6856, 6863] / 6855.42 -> 0.11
